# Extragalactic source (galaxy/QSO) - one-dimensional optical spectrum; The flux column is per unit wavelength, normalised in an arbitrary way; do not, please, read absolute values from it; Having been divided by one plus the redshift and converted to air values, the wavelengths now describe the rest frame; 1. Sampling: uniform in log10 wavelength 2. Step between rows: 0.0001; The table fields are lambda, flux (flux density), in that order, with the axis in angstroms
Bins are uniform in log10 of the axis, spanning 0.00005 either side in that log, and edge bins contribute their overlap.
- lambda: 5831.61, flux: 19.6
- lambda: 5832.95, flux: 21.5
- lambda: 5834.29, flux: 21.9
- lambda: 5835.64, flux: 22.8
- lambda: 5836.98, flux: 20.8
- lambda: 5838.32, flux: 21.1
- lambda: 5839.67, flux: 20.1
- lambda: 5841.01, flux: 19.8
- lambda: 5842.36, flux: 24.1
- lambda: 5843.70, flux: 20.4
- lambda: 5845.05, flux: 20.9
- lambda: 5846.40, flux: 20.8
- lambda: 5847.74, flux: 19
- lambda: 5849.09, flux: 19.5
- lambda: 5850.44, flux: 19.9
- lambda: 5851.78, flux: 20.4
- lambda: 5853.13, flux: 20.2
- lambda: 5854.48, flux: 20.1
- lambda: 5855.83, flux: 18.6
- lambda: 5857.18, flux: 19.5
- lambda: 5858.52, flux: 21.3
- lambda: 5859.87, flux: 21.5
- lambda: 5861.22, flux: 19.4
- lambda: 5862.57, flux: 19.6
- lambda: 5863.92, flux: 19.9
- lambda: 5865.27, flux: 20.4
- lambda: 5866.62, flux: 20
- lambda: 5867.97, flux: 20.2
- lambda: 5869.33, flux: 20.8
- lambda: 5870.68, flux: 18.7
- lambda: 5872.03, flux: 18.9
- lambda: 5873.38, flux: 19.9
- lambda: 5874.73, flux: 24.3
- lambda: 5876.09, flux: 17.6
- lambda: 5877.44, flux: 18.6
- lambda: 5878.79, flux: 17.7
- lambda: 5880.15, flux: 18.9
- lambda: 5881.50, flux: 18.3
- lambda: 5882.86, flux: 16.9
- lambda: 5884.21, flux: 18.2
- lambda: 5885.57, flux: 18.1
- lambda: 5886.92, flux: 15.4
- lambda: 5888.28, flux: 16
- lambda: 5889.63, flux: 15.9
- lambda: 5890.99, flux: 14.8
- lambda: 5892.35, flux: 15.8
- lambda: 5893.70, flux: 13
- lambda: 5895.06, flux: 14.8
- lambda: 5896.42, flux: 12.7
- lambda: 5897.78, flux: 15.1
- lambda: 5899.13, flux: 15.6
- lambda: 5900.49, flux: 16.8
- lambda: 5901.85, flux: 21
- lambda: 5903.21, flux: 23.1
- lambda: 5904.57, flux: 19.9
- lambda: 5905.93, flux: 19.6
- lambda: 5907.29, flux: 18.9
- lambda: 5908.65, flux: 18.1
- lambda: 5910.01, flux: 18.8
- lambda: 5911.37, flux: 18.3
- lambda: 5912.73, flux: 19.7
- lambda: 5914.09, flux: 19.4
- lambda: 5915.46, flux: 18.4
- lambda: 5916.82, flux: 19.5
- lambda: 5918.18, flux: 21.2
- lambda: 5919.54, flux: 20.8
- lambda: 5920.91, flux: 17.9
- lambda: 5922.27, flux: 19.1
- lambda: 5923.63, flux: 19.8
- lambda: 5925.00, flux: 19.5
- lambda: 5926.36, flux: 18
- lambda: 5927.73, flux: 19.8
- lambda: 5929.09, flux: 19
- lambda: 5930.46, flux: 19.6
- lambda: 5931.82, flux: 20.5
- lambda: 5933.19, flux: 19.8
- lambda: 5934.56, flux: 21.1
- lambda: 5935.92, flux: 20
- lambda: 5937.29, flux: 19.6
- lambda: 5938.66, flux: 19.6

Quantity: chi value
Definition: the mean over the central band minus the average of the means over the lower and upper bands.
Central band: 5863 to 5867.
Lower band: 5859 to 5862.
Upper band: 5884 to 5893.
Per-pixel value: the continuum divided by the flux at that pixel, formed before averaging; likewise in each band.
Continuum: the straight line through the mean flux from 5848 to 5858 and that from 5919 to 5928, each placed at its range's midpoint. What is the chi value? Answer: -0.11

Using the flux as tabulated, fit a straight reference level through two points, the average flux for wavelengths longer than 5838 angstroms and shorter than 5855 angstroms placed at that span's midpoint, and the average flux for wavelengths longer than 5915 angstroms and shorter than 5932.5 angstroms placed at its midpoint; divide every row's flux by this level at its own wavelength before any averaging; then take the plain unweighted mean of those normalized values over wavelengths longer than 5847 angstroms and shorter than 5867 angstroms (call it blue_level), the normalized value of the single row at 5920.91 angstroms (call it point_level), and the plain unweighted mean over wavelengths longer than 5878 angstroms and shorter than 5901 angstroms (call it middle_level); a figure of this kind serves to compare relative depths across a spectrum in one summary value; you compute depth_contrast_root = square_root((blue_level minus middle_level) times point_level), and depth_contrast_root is 0.4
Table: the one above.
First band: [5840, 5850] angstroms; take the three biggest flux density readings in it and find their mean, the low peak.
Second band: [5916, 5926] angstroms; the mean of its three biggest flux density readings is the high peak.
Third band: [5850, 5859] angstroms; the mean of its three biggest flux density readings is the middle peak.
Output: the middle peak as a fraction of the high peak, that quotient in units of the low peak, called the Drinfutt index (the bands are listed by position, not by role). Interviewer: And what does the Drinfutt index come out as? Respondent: 0.046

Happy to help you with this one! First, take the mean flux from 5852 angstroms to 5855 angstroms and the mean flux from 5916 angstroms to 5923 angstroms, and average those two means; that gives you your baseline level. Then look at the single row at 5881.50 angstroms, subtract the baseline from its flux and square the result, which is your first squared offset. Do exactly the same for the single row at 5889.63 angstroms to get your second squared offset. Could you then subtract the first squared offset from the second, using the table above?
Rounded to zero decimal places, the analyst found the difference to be 14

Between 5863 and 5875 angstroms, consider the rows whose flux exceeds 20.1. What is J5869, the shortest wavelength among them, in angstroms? 5865.27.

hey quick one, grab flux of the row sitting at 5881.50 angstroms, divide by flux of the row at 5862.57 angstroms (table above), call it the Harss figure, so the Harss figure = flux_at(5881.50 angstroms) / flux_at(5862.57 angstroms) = 0.93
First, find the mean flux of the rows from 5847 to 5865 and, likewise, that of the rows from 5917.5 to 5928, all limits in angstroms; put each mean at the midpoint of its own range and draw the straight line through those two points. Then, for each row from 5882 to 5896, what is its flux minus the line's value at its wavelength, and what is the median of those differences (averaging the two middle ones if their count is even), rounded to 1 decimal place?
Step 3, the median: -3.9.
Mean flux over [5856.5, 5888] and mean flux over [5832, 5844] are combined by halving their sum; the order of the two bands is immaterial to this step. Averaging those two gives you 20.3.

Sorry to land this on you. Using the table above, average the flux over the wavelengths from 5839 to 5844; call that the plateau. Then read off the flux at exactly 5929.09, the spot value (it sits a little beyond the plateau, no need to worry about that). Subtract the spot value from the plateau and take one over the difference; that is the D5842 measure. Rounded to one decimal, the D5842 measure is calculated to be 0.5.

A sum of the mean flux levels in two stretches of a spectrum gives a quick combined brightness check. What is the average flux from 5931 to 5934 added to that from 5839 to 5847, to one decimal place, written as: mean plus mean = 41.2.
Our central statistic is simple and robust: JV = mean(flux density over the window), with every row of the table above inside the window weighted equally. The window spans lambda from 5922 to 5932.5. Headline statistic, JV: 19.4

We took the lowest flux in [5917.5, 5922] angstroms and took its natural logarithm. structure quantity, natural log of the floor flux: 2.88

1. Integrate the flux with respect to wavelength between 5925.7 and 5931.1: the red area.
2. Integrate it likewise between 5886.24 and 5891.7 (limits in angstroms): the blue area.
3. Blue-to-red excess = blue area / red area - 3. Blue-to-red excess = -2.2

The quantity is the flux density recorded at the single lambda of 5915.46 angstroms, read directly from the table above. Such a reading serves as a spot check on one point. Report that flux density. 18.4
